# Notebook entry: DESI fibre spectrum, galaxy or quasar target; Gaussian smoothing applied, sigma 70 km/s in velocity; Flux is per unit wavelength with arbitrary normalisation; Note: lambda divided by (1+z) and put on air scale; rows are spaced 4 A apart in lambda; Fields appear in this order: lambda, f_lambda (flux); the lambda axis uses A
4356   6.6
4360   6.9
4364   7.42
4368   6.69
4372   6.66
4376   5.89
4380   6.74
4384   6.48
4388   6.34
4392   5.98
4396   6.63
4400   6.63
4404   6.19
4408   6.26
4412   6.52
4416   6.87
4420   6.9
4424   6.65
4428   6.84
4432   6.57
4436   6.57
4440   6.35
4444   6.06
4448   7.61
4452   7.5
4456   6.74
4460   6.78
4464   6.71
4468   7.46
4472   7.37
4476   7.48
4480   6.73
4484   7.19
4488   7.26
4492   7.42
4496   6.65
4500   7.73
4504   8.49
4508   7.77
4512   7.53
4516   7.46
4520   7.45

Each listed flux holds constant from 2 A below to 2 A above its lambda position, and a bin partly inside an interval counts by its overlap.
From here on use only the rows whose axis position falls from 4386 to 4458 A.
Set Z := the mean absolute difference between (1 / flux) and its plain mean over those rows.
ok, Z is 0.007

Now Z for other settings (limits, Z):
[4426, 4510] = 0.010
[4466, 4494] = 0.004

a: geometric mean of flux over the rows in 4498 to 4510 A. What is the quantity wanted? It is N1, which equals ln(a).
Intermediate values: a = 8.0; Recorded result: 2.08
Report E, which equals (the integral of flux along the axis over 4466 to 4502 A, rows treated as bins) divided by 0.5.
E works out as 522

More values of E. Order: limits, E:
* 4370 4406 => 460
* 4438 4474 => 501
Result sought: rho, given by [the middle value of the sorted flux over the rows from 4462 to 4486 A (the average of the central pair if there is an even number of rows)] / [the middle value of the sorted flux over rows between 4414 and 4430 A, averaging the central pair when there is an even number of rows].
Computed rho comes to 1.06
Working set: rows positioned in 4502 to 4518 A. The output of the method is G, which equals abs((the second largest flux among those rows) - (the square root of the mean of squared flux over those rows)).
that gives 0.1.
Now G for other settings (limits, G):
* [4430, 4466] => 0.7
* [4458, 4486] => 0.3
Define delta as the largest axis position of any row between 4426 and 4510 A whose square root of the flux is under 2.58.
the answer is 4496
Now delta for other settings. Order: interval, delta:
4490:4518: 4496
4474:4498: 4496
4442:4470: 4444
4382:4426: 4424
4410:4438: 4436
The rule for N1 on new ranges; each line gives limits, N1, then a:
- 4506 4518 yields 2.03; 7.6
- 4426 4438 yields 1.90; 6.7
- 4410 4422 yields 1.91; 6.8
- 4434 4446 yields 1.84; 6.3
